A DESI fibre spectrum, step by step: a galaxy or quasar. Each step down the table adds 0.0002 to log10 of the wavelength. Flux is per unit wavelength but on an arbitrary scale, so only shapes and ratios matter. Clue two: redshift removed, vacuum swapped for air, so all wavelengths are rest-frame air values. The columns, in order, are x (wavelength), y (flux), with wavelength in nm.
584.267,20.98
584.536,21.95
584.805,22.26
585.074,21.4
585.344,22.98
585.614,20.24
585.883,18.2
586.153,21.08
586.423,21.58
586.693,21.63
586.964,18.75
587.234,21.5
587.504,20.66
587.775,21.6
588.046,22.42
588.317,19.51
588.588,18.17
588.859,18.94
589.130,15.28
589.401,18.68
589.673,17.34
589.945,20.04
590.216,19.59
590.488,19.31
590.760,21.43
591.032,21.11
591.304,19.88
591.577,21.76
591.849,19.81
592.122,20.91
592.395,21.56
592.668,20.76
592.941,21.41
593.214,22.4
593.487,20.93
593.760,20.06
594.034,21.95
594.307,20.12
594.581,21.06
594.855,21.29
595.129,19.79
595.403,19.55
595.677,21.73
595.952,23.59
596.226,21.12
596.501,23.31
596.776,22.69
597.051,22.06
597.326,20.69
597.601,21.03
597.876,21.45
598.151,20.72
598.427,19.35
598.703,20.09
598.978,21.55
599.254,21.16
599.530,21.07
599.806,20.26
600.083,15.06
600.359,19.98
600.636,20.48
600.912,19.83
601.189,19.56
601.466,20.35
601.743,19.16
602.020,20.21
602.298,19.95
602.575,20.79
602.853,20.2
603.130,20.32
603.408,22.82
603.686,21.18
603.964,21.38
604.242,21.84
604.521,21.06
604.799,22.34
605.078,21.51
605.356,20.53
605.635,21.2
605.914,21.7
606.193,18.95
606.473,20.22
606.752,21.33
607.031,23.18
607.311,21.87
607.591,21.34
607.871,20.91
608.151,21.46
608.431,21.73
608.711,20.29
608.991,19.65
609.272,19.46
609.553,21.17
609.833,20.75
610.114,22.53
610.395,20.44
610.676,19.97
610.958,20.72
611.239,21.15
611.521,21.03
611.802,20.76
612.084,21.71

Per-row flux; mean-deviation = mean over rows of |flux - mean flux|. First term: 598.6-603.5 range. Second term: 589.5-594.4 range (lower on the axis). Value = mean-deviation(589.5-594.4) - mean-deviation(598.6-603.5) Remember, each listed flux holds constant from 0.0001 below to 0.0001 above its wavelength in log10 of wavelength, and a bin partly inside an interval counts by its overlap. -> 0.11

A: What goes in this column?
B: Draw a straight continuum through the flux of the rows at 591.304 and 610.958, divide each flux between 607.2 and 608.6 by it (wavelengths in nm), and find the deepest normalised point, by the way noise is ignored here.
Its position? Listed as 607.871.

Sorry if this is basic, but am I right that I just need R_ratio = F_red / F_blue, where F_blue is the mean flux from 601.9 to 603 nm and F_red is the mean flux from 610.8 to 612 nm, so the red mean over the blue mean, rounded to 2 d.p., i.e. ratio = 1.03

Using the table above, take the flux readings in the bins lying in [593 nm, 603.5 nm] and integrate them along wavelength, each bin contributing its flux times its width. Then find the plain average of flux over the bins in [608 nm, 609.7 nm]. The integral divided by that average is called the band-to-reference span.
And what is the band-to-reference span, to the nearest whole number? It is 11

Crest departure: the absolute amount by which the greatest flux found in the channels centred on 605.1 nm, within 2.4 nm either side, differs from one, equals 22.2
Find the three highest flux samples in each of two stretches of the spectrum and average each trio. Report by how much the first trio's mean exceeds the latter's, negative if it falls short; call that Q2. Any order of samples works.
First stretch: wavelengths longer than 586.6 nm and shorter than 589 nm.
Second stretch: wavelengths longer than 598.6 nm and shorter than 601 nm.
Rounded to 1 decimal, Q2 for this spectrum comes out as 0.6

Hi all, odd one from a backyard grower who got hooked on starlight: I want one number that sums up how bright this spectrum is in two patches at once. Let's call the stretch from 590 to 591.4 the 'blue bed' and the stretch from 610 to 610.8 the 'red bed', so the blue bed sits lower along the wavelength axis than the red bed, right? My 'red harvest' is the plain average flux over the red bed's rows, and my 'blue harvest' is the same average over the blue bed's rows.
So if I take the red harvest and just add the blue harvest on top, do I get 41.2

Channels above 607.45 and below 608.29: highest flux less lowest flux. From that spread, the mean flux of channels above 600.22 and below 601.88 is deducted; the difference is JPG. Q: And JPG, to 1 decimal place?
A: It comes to -19.3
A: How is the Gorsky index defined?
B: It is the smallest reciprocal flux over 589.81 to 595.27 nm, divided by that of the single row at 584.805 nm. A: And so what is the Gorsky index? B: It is 0.99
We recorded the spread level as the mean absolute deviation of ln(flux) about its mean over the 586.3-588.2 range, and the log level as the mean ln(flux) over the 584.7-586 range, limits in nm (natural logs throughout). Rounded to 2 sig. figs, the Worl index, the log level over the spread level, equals 75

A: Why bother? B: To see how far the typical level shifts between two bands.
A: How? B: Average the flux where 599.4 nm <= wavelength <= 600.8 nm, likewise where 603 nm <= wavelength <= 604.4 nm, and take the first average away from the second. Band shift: 2.1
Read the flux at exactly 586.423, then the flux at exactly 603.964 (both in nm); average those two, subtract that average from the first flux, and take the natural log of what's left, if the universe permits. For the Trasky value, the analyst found -2.3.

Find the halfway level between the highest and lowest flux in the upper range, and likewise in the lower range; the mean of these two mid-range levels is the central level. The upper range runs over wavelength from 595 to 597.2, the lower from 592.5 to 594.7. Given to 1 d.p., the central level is 21.4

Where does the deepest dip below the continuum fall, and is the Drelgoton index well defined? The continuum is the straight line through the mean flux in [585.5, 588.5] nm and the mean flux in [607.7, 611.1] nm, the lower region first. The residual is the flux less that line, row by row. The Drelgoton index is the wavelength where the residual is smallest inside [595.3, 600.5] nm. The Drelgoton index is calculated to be 600.083 nm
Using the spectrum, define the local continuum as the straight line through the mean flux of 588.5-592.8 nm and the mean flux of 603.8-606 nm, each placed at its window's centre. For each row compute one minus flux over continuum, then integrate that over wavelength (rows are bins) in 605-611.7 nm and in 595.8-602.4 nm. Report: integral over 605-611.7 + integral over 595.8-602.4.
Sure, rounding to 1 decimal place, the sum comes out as 0.3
